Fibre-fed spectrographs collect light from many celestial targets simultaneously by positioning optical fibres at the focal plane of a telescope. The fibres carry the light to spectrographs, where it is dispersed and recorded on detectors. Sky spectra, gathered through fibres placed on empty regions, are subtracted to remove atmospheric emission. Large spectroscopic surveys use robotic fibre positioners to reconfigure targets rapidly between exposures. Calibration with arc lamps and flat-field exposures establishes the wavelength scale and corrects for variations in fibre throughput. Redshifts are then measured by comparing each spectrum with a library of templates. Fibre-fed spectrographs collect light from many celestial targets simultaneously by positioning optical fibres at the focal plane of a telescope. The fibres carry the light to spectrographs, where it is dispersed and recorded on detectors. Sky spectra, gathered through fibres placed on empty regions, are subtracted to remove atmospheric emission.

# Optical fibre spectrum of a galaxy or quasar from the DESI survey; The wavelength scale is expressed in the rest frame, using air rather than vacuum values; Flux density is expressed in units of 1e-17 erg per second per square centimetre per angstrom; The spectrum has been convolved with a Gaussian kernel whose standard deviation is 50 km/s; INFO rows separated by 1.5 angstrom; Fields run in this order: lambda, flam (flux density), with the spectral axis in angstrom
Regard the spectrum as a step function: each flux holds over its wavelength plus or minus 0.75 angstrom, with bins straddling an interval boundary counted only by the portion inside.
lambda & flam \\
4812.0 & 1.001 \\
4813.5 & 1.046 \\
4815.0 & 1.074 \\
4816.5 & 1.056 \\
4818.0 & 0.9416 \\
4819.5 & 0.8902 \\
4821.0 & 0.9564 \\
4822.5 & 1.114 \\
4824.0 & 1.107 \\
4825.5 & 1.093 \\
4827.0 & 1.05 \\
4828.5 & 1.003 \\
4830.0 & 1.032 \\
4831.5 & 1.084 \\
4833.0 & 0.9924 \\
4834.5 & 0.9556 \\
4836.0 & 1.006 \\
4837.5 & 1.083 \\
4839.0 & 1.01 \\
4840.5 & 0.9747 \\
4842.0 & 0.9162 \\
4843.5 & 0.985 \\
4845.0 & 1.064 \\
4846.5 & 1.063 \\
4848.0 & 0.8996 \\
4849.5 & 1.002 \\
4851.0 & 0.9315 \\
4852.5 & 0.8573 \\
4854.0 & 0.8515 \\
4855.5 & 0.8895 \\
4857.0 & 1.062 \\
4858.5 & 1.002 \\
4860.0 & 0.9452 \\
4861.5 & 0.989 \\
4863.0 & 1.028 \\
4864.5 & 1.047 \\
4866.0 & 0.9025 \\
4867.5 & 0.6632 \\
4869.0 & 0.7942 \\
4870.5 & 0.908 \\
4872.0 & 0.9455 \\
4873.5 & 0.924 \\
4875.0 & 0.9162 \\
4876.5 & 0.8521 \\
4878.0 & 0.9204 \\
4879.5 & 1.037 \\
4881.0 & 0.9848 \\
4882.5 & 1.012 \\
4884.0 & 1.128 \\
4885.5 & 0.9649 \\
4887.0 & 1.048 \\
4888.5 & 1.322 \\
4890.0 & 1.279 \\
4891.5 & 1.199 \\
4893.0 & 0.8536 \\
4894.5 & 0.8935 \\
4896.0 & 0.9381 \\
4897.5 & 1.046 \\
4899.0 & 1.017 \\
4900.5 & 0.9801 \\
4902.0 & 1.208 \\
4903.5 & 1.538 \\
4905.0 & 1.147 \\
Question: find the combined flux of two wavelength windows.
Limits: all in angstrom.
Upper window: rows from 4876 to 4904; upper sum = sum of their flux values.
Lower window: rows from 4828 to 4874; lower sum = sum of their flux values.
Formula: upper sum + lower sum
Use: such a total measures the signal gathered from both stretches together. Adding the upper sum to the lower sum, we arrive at 50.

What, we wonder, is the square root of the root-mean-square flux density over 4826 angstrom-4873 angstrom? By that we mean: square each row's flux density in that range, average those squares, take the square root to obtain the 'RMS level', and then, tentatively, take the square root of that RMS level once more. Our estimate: 0.98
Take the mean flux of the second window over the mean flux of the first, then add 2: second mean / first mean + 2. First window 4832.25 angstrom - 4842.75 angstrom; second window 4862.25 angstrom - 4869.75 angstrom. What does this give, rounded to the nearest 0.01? 2.89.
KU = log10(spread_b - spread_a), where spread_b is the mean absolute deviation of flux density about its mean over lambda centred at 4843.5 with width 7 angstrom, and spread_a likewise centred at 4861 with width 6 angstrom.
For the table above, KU -1.58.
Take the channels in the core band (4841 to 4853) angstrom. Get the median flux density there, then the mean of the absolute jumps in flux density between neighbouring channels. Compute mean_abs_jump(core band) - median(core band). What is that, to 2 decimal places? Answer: -0.88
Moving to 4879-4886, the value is -0.92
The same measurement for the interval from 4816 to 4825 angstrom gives -0.93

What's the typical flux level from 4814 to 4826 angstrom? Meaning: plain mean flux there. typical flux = 1.03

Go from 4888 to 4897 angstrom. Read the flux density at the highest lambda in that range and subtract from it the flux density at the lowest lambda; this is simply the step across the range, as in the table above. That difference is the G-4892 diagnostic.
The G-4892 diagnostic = -0.38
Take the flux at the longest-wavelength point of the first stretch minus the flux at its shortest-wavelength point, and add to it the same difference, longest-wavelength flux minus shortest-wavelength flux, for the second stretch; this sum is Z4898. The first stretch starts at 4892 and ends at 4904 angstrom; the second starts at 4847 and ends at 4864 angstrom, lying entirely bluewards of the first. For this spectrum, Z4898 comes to 0.81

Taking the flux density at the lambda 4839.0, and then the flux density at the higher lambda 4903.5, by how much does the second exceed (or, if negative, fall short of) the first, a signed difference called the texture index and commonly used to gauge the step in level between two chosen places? 0.53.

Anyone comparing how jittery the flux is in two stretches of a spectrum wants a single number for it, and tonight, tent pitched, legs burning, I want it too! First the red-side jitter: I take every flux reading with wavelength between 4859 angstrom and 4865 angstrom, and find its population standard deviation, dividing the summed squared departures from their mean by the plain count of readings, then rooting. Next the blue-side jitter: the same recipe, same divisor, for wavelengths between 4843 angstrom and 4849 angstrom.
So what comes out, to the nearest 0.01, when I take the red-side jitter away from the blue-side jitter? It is 0.03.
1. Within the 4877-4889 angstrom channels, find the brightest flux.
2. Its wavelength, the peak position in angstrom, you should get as 4888.5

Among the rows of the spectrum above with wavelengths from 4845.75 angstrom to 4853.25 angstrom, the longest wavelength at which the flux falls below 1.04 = 4852.5 angstrom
